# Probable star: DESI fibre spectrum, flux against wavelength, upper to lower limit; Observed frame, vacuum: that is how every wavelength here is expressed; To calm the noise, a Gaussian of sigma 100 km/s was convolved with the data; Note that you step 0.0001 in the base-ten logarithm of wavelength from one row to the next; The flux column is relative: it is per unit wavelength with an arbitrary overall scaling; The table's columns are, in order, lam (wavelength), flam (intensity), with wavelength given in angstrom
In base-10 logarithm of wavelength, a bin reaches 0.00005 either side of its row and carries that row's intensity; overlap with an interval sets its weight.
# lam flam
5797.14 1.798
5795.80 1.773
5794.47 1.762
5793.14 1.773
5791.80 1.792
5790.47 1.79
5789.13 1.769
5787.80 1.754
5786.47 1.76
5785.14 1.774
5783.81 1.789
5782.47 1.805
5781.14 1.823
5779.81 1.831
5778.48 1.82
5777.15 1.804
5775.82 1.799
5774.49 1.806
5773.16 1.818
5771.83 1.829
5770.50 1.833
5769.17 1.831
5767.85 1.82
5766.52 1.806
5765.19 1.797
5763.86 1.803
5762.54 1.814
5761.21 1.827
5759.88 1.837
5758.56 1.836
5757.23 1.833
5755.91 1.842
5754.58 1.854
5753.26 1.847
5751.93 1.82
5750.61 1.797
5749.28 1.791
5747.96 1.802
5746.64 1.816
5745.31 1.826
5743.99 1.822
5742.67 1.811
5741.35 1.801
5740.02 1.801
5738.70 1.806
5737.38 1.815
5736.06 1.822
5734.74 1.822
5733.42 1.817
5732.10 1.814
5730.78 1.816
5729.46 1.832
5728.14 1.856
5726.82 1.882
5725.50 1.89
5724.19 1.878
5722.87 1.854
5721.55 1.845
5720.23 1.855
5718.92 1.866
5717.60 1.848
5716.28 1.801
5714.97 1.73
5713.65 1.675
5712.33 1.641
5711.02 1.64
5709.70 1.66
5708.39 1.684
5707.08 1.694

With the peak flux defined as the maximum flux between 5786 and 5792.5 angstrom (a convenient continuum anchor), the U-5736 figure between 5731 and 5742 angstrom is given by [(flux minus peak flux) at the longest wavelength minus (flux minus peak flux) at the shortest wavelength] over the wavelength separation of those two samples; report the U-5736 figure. -0.0014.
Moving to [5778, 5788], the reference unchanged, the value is -0.0071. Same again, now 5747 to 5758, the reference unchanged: 0.0033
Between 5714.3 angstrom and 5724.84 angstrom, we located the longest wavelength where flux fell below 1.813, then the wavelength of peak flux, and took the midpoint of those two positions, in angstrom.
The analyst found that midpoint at 5720.2 angstrom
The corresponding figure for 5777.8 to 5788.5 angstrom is 5783.8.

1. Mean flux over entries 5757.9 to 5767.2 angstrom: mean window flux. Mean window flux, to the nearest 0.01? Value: 1.82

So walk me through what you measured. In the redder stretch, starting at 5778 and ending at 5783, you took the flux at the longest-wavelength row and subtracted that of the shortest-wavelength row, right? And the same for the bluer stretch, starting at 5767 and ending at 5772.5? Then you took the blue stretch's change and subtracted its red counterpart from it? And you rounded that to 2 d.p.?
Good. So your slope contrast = 0.02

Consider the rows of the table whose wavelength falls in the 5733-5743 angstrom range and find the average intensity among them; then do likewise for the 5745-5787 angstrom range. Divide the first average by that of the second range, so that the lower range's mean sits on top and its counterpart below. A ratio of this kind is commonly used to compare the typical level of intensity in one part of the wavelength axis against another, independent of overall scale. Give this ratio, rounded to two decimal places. 1.00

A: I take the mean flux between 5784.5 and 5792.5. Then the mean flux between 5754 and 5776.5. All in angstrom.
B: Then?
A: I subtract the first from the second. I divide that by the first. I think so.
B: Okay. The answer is 0.028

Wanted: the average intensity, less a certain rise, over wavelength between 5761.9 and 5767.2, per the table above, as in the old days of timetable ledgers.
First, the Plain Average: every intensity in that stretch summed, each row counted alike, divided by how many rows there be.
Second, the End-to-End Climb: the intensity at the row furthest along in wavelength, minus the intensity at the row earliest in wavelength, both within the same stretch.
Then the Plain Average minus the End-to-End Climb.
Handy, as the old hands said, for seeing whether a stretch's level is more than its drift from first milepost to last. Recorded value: 1.81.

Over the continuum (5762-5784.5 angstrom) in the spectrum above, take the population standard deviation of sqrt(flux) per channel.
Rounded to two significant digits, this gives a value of 0.0048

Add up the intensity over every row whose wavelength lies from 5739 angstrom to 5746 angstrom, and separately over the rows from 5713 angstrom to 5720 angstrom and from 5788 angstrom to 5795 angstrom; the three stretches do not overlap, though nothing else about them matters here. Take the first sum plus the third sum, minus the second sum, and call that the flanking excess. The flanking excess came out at 9.0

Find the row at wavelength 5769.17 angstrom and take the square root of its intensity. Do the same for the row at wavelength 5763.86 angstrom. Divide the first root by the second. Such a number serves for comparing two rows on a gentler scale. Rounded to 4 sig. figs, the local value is 1.008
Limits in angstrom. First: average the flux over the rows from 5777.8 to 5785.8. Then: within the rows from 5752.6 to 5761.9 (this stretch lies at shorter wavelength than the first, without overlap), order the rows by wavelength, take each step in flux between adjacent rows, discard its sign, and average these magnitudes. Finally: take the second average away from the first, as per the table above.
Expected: 1.80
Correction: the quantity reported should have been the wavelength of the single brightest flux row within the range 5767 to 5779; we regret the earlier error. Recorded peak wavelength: 5770.50 angstrom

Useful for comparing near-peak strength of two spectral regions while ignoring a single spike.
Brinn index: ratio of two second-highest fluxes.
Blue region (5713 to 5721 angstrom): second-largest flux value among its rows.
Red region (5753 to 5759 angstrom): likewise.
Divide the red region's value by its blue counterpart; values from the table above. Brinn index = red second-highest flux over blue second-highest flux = 1.00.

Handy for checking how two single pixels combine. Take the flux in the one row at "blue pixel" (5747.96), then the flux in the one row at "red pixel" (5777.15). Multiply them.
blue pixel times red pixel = 3.25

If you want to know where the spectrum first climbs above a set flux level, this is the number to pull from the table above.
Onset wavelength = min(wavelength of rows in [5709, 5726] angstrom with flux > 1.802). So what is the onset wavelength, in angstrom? 5717.60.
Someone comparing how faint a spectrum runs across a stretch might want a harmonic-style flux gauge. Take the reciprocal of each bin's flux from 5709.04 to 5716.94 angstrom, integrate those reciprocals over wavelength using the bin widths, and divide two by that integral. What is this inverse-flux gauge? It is 0.428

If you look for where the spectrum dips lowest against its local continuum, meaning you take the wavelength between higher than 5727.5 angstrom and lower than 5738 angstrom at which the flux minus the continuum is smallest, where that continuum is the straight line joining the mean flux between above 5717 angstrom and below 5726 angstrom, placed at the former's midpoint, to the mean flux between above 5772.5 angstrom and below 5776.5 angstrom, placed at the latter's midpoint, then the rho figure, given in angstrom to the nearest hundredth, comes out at 5732.10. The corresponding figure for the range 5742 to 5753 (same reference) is 5749.28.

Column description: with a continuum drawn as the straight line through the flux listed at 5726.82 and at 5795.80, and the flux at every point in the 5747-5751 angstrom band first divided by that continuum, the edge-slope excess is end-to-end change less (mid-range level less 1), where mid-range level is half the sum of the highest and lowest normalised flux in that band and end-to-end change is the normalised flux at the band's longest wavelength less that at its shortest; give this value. 0.027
